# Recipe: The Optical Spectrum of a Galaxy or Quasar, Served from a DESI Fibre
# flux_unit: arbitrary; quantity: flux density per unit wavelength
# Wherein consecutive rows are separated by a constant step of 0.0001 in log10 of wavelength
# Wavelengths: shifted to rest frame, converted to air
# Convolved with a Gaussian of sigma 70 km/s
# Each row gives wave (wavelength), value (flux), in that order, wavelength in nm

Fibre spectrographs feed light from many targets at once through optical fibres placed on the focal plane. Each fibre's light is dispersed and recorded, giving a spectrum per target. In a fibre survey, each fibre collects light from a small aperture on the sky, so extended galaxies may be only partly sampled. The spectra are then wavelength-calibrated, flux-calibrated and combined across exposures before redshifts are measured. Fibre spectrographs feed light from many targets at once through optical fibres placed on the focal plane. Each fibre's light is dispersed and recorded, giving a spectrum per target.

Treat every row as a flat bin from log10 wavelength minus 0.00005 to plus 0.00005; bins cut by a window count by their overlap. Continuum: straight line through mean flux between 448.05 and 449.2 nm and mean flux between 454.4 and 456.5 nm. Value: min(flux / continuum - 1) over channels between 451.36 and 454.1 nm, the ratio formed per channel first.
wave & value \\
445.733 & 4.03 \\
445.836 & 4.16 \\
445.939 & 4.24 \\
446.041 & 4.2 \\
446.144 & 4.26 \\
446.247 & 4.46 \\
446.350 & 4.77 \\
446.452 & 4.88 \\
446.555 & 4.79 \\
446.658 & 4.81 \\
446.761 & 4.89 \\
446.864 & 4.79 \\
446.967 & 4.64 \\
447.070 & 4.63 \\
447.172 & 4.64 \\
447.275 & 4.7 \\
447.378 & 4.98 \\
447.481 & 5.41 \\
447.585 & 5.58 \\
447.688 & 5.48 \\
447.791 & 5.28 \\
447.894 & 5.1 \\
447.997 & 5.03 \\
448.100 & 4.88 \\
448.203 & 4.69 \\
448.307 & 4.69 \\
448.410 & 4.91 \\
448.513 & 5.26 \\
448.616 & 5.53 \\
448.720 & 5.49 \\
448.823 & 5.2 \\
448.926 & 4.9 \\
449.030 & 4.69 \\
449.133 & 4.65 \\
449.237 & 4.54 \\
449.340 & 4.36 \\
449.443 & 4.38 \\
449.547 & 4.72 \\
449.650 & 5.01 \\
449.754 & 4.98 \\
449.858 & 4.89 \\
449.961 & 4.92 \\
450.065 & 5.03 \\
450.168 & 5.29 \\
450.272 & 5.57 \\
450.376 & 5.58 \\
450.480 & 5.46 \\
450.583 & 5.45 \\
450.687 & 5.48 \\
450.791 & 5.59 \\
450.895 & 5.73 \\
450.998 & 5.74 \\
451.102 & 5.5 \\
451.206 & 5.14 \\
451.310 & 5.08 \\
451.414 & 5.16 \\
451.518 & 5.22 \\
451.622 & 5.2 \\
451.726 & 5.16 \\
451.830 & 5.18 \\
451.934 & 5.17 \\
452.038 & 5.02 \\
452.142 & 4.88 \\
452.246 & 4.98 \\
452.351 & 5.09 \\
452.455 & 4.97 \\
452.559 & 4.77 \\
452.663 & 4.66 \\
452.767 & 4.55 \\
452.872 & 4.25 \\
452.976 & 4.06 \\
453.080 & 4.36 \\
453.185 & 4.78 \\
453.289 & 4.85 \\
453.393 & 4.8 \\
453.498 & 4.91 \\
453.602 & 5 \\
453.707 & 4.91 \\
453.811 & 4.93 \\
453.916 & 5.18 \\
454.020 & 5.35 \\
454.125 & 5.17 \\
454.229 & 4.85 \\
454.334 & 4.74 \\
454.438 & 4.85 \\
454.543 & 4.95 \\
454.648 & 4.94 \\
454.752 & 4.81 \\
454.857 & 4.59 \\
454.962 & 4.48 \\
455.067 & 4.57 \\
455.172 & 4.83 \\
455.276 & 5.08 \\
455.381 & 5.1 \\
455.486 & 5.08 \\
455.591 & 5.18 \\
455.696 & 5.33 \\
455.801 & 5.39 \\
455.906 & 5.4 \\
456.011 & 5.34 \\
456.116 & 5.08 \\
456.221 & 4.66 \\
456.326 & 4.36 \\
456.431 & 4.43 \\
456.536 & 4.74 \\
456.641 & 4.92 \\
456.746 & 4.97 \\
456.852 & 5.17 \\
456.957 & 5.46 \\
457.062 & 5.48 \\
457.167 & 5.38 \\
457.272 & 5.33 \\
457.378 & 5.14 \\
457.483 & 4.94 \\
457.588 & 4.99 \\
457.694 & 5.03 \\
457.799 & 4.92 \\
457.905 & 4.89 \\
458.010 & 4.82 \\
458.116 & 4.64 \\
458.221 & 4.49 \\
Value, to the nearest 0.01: -0.18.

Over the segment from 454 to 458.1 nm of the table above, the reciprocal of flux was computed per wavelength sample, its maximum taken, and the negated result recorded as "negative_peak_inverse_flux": -0.229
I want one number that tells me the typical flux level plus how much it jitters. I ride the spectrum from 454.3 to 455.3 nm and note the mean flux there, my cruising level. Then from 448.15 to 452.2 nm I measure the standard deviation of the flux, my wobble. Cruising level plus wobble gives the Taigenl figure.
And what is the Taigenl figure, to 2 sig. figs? 5.1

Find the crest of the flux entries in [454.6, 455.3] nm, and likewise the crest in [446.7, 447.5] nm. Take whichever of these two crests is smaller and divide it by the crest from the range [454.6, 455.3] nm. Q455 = 1.00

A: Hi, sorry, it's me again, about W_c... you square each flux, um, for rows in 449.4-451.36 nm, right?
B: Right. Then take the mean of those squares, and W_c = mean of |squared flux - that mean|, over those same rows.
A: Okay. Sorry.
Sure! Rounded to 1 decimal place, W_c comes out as 3.3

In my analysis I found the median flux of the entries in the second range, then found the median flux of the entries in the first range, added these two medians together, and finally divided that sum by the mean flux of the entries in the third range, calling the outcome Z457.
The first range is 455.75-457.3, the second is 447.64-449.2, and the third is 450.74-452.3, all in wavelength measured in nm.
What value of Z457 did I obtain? 1.94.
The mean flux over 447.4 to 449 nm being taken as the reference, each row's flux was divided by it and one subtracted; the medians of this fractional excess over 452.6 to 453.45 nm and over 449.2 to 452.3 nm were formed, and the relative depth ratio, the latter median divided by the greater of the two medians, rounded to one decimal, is 1.0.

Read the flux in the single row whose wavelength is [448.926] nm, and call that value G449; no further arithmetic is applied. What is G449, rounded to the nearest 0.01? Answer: 4.90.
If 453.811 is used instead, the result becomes 4.93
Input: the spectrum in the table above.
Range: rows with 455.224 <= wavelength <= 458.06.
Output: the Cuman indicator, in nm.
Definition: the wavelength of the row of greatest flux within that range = 457.062 nm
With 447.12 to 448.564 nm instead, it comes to 447.585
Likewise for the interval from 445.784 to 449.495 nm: 447.585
